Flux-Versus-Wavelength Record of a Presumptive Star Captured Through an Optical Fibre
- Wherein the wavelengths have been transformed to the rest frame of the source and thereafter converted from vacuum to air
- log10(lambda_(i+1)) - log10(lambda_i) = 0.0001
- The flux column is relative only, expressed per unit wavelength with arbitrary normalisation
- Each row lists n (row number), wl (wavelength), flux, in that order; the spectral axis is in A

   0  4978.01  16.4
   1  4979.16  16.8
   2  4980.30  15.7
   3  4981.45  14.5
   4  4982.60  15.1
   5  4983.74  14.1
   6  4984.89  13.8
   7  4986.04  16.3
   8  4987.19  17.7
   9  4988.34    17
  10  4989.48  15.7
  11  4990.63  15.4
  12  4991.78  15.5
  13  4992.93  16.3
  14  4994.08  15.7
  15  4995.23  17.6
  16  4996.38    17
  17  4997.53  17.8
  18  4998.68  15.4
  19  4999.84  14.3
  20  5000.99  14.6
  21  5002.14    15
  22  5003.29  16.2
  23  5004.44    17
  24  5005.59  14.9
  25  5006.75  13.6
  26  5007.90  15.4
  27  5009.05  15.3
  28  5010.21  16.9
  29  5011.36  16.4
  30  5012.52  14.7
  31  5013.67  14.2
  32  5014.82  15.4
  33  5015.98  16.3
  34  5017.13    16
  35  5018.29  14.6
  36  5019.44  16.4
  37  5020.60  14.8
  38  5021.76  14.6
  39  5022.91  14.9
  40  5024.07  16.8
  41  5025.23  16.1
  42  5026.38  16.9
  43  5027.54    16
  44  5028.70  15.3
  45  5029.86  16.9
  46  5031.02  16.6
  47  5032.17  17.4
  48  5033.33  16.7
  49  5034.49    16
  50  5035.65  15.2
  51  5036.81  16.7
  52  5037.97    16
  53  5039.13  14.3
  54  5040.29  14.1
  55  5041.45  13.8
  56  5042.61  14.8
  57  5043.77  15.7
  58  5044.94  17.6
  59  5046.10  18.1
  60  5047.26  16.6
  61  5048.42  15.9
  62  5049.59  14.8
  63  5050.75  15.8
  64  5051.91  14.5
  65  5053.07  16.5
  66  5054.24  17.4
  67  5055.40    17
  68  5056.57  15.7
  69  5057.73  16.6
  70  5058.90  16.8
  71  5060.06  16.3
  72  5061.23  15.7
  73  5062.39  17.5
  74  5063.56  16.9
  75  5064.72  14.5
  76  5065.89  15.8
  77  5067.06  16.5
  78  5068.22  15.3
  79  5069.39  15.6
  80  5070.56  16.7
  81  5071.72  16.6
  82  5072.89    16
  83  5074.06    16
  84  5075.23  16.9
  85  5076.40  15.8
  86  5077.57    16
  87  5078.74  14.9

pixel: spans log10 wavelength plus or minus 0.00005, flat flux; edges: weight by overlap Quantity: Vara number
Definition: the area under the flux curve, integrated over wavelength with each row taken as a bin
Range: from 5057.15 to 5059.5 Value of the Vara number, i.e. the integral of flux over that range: 39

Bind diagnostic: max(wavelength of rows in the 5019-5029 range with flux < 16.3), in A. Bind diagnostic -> 5028.70 A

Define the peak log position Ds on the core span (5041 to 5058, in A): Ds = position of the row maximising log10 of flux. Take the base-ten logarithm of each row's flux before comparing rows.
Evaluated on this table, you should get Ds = 5046.10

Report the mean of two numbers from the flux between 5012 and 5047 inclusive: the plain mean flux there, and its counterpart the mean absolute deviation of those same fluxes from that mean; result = 8.36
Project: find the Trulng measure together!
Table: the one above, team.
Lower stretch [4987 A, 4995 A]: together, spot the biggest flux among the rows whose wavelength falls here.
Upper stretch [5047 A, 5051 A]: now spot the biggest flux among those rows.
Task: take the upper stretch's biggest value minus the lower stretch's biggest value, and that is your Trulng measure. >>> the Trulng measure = -1.10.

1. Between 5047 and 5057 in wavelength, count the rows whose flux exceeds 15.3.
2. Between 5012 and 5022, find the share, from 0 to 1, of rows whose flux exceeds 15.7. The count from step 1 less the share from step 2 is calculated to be 6.7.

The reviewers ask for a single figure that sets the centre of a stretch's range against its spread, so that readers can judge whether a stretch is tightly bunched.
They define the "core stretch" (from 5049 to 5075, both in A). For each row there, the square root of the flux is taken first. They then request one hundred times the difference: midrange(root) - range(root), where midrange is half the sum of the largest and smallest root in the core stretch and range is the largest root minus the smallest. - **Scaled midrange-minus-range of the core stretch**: 362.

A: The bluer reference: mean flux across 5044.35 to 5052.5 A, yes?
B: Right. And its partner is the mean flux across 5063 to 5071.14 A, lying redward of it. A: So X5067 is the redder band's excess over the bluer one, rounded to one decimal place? -0.3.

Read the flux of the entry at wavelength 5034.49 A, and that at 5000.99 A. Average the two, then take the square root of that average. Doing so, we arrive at 3.91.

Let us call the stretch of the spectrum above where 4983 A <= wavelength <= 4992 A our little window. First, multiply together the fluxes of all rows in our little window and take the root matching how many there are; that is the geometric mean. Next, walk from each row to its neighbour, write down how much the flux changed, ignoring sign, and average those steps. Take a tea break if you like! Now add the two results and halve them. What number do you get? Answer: 8.29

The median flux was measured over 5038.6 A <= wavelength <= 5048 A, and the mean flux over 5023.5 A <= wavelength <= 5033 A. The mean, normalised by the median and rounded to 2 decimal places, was 1.08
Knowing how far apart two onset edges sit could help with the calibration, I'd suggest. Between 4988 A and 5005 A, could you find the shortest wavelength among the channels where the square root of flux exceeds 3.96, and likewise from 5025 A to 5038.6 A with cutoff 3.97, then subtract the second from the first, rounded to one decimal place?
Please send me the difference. -36.9 A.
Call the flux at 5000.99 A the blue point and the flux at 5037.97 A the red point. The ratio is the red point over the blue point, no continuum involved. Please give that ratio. 1.10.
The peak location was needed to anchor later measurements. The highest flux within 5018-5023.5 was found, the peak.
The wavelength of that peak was 5019.44 A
